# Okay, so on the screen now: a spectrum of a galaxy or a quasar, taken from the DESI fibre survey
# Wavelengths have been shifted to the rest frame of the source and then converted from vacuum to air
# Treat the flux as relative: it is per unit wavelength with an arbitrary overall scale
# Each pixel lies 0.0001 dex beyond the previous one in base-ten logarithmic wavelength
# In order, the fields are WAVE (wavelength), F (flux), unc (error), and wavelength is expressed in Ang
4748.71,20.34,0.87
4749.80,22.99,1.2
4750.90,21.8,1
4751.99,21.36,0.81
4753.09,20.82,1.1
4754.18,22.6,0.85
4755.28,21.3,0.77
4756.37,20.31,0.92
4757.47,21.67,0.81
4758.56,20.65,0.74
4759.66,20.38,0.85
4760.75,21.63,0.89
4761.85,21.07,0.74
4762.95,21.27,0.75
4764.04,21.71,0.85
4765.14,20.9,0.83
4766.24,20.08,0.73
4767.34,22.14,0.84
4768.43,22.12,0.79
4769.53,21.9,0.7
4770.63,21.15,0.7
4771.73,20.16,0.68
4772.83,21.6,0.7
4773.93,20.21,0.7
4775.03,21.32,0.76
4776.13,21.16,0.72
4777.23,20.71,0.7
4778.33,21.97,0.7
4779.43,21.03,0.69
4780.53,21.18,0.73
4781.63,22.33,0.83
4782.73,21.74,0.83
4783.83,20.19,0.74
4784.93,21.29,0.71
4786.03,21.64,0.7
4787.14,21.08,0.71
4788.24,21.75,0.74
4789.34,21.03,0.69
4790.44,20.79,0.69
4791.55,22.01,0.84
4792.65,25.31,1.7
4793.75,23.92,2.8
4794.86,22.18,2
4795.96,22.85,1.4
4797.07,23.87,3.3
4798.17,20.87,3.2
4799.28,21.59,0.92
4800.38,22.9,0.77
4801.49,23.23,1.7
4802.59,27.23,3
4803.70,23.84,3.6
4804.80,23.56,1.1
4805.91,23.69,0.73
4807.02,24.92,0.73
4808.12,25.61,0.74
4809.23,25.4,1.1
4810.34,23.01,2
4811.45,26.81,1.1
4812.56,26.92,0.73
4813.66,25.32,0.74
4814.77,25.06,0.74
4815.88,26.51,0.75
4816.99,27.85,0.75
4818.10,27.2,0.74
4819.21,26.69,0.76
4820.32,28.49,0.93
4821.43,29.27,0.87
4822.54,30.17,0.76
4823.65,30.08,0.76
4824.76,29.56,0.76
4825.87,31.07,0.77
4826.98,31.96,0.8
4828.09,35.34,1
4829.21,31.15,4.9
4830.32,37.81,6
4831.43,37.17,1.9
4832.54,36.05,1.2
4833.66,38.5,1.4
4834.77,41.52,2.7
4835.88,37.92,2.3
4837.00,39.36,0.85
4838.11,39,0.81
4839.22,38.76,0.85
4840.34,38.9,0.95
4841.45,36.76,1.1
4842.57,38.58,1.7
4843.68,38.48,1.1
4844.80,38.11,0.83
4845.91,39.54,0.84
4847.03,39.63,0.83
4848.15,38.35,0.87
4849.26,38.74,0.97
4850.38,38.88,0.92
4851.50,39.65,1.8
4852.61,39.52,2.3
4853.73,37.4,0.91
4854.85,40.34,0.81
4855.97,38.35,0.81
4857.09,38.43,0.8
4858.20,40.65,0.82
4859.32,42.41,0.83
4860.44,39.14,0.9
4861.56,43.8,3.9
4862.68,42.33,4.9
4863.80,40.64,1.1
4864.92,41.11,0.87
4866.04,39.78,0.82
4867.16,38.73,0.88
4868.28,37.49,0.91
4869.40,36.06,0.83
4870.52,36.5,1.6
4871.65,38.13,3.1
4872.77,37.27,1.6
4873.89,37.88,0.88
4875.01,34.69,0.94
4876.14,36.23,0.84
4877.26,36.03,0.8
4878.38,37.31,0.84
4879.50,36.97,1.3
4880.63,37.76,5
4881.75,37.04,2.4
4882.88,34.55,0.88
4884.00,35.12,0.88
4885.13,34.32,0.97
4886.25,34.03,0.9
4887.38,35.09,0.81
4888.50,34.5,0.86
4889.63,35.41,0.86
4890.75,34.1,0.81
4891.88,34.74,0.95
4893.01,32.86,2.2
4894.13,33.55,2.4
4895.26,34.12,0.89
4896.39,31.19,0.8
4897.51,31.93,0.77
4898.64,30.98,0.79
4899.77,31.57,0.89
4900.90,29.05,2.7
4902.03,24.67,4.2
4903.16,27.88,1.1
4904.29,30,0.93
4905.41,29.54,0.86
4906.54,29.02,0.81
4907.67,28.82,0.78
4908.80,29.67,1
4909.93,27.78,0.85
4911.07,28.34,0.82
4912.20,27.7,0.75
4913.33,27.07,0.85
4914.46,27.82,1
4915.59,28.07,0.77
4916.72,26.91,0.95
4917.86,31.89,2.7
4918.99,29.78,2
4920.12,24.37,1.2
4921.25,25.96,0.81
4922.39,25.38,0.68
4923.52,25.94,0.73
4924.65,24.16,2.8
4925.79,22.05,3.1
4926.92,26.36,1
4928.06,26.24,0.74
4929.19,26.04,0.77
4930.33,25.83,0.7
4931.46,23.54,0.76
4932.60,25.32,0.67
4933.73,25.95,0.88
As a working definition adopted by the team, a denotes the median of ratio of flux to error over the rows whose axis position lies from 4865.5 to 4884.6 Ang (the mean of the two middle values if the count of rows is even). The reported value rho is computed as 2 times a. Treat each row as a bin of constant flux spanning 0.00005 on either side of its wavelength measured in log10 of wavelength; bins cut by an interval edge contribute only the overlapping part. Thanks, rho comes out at 80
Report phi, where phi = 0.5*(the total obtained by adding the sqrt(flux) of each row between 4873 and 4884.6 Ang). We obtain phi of 30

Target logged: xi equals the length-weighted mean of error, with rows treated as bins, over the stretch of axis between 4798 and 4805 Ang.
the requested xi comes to 2.0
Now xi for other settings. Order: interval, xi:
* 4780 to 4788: 0.7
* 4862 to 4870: 1.5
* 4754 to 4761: 0.8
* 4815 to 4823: 0.8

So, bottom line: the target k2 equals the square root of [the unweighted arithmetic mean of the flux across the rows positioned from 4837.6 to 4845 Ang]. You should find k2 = 6.2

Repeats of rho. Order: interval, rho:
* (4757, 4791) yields 58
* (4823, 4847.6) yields 74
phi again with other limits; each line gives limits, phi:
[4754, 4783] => 62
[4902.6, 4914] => 27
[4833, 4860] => 75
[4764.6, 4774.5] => 21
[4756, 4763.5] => 16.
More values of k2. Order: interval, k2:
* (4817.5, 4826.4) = 5.4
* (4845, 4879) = 6.2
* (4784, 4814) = 4.8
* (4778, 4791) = 4.6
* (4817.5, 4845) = 5.9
